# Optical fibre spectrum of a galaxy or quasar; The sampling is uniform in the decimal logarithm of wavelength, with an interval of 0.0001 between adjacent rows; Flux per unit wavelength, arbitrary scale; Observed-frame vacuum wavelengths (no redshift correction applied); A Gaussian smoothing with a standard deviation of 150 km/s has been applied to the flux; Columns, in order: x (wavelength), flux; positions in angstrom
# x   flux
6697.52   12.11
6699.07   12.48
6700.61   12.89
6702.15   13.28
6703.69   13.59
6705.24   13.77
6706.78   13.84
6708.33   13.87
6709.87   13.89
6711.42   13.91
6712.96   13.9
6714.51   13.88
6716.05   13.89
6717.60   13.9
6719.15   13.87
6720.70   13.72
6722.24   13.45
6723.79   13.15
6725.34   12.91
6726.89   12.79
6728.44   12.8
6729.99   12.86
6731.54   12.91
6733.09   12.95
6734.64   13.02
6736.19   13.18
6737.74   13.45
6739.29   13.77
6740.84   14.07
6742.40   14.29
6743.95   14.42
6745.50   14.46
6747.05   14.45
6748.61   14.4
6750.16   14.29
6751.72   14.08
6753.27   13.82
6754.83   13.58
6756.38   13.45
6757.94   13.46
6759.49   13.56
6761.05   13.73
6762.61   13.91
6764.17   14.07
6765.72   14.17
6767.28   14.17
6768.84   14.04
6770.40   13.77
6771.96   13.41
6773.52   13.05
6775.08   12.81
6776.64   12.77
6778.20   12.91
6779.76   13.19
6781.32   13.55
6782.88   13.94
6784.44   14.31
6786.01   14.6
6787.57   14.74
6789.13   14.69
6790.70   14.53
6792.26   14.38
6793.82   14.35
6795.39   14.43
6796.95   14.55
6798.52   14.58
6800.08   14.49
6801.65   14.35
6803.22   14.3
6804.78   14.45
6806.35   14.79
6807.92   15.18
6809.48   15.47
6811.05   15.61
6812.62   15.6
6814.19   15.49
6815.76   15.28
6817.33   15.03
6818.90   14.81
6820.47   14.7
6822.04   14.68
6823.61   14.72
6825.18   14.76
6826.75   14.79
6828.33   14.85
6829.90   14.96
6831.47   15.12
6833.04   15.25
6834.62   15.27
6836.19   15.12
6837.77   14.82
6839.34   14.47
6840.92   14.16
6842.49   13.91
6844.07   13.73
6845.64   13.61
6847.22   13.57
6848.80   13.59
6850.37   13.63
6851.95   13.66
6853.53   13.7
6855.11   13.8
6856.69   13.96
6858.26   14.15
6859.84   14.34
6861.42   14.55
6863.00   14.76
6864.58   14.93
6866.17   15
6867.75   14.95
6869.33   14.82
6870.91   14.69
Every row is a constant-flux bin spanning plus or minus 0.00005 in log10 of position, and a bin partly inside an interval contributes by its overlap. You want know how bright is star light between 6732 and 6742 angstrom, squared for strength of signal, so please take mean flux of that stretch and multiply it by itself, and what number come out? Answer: 180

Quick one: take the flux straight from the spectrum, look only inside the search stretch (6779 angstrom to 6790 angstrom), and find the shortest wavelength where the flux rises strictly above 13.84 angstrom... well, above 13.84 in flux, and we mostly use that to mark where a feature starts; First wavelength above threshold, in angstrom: 6782.88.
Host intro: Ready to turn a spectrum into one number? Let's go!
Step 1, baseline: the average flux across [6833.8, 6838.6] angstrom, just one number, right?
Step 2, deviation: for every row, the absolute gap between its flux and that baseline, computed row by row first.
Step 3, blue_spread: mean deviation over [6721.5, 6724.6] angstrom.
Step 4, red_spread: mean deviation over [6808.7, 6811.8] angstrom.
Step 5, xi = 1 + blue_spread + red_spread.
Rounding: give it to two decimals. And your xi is 3.24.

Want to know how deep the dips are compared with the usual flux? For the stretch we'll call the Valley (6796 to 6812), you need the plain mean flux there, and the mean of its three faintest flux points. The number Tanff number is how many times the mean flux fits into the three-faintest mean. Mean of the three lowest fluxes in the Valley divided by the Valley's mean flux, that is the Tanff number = 0.972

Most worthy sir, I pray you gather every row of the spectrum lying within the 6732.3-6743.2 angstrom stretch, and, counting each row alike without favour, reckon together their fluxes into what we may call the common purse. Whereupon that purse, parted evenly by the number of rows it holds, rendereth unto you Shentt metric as 13.5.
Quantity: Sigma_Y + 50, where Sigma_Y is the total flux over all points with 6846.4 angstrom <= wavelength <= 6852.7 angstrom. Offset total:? 104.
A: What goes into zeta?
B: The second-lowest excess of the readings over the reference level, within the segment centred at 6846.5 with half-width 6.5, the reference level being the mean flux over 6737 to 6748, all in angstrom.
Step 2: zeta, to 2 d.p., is -0.54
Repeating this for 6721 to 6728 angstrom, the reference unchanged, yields -1.22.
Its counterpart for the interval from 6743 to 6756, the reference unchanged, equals -0.31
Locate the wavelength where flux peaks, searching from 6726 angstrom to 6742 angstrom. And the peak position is 6740.84 angstrom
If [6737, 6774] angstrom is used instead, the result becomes 6745.50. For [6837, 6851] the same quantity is 6837.77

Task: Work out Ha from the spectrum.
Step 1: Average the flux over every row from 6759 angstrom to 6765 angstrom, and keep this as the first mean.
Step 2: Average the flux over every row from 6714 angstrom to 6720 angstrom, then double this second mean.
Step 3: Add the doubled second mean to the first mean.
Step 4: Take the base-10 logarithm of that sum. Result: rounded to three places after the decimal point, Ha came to 1.619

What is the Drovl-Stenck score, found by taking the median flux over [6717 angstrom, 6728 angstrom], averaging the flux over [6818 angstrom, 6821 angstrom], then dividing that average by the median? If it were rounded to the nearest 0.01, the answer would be 1.10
